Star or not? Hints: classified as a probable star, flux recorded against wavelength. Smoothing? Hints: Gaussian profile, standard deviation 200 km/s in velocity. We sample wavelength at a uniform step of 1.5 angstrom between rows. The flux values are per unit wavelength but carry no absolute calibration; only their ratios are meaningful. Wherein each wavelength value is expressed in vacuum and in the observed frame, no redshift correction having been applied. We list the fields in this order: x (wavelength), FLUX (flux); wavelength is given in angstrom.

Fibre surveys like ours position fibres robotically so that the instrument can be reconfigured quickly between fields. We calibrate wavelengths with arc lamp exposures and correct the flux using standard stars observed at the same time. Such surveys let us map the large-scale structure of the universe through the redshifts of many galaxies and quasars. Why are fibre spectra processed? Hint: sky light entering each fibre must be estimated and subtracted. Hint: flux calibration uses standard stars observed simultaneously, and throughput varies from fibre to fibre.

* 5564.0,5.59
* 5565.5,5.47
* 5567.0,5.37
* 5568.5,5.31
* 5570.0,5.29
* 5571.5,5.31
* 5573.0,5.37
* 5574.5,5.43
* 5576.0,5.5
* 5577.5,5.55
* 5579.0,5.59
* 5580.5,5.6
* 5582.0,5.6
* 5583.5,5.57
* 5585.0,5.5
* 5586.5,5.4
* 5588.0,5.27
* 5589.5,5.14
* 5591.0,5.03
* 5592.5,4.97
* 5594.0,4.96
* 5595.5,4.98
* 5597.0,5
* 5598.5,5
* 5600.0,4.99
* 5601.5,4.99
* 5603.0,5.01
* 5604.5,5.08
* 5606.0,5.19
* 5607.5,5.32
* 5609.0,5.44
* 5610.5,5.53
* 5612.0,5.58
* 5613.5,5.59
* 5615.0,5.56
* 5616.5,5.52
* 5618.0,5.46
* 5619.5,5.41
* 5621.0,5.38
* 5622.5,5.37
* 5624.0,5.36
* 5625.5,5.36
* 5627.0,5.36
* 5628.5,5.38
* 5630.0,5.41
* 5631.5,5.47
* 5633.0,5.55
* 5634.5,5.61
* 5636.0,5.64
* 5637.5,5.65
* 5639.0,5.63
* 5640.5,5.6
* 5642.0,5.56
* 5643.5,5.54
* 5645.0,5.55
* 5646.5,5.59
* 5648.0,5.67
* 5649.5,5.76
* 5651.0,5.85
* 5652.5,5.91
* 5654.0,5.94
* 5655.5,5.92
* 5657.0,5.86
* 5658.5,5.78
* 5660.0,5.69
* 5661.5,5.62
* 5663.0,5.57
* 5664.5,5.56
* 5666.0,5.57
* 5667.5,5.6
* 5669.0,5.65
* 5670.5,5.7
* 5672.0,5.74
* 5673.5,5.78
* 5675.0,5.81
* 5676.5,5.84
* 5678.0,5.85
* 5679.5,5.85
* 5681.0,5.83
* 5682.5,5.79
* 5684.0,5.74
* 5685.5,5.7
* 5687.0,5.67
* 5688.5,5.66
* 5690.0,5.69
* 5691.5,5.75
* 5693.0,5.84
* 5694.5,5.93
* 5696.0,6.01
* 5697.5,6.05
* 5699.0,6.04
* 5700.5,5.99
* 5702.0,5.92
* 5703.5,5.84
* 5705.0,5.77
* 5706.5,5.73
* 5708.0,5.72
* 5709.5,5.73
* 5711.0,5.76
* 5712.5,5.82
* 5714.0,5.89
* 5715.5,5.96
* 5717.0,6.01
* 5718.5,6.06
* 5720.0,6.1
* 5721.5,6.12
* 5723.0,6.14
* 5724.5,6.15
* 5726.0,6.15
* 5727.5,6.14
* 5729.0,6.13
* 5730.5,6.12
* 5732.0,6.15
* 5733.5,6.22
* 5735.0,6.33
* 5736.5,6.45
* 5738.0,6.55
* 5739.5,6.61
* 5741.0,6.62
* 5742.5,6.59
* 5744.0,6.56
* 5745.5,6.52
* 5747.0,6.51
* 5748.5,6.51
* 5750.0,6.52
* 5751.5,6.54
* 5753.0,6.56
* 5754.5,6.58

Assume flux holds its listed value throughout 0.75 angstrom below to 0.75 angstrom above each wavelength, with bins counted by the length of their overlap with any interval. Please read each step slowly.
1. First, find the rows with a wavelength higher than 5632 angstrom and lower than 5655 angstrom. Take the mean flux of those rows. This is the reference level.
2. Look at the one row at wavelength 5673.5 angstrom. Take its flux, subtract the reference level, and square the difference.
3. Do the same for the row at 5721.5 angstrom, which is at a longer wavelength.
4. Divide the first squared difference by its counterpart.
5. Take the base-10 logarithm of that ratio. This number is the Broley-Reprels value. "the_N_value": -1.2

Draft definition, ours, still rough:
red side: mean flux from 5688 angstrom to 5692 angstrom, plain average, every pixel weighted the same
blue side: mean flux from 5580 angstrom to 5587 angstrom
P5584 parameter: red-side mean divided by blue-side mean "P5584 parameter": 1.03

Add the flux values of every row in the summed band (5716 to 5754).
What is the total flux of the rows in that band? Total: 158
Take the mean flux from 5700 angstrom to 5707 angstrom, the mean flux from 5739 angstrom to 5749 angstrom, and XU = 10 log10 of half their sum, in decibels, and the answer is 7.93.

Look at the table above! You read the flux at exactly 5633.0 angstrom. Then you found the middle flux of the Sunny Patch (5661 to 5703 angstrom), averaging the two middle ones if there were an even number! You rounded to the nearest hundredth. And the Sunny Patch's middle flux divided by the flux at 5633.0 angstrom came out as 1.04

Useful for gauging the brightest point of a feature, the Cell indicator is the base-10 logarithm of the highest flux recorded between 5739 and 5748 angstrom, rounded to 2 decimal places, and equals 0.82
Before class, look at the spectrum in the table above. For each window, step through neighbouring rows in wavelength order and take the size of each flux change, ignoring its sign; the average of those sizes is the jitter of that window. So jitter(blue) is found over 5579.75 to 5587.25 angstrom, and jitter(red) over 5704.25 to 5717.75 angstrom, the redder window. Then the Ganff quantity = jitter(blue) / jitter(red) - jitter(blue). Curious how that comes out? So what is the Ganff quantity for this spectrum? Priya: 1.13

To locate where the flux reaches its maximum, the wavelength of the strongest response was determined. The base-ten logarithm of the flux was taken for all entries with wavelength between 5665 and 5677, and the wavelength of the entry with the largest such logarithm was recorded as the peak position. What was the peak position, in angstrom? 5676.5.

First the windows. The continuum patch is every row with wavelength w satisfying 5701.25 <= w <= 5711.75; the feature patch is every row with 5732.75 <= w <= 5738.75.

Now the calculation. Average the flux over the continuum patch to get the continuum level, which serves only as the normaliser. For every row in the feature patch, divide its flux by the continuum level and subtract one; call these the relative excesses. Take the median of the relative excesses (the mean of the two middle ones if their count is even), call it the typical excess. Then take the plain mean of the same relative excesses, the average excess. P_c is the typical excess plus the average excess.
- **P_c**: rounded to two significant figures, 0.21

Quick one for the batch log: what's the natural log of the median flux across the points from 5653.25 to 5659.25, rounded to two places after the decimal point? 1.77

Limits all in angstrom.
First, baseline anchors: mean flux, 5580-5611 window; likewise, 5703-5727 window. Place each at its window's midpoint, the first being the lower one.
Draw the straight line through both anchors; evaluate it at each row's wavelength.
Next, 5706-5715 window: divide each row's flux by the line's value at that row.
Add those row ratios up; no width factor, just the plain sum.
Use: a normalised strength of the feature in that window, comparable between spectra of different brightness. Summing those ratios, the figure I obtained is 6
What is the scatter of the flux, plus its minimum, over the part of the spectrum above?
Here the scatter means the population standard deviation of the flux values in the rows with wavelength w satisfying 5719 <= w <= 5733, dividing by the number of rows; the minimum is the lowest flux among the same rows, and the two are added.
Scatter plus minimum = 6.12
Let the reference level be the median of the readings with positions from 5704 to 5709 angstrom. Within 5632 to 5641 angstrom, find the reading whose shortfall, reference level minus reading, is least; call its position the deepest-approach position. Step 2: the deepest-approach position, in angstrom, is 5637.5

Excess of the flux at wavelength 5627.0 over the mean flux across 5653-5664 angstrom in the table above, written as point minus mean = -0.41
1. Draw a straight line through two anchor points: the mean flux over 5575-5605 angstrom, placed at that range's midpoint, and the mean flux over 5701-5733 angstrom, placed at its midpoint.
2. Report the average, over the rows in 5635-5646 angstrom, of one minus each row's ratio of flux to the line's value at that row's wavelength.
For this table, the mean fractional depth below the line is -0.012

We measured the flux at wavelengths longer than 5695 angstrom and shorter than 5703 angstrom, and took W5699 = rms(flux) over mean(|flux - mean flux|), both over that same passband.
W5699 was 160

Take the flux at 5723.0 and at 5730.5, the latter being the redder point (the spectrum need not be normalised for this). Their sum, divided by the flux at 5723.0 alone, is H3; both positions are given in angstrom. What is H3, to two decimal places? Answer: 2.00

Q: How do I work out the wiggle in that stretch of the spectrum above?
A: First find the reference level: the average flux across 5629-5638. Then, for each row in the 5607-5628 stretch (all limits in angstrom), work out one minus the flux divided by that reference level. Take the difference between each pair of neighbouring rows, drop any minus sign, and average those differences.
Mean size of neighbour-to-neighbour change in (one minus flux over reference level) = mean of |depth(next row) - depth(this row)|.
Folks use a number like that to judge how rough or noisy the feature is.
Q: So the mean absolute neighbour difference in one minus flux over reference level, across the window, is 0.0069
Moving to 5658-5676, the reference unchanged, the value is 0.0077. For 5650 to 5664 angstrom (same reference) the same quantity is 0.0104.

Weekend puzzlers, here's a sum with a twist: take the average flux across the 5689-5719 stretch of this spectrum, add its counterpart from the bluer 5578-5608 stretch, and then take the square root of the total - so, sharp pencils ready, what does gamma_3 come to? 3.33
